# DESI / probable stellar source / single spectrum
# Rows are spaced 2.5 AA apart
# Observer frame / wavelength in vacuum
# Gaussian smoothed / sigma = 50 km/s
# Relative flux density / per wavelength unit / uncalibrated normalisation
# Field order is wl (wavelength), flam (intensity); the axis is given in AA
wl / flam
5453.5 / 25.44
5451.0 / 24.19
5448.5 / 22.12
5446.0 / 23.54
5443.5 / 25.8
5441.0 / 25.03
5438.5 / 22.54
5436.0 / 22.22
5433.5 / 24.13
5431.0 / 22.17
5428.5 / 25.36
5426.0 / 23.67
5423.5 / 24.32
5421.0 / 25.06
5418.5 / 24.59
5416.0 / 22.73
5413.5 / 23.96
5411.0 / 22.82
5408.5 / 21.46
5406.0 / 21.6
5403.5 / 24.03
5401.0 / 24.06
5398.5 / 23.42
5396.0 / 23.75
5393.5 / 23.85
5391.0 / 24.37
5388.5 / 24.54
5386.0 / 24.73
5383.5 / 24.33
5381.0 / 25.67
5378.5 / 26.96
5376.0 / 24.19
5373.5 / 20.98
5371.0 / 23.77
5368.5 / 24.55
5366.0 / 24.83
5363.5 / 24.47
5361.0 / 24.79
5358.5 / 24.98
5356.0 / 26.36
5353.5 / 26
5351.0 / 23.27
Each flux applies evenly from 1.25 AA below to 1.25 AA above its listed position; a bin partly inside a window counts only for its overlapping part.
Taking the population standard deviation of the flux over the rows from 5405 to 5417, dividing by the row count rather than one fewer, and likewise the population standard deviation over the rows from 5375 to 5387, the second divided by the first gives 1.13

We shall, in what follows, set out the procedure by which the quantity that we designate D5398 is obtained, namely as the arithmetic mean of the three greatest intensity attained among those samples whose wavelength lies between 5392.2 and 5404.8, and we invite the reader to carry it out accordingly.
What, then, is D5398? 24.0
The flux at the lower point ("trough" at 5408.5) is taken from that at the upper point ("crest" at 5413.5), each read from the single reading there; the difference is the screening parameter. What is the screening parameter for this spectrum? 2.5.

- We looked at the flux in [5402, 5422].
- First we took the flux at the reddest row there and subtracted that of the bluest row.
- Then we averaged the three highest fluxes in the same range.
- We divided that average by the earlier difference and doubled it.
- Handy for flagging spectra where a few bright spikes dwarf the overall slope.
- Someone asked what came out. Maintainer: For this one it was 48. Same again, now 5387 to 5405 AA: -95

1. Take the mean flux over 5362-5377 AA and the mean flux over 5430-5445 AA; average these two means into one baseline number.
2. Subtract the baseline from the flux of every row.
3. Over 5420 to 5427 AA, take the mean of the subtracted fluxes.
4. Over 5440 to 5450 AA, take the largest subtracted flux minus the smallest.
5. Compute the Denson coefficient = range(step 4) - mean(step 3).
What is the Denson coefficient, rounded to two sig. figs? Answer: 3.1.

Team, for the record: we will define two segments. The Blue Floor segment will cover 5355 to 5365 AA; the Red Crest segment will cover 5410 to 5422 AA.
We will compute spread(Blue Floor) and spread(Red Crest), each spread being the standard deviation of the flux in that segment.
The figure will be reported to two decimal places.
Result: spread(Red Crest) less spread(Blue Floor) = 0.21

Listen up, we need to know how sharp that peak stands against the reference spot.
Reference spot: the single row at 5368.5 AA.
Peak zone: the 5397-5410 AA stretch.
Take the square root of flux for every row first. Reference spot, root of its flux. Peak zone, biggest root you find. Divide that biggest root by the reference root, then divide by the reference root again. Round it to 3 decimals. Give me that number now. 0.200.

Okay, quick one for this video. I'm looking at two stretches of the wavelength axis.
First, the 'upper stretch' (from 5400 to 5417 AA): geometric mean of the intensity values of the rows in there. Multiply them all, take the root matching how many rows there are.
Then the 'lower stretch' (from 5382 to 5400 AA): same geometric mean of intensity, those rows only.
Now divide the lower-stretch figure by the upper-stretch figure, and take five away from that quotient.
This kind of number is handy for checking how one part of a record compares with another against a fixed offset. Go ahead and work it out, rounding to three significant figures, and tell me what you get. -3.95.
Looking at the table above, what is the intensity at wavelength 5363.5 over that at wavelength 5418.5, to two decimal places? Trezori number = 1.00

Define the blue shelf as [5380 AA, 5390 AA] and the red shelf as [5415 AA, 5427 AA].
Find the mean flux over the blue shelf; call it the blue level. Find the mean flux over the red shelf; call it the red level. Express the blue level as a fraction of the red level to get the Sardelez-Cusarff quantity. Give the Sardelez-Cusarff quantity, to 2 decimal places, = 1.03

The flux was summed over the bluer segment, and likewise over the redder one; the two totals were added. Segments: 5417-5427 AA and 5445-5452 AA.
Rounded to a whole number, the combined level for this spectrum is 167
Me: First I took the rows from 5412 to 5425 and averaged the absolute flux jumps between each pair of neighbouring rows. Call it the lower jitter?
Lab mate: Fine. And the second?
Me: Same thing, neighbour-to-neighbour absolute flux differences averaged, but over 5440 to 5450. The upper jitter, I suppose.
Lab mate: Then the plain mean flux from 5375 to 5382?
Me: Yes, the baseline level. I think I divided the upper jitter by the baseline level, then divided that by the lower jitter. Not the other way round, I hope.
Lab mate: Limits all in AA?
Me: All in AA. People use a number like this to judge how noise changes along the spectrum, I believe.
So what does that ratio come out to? 0.054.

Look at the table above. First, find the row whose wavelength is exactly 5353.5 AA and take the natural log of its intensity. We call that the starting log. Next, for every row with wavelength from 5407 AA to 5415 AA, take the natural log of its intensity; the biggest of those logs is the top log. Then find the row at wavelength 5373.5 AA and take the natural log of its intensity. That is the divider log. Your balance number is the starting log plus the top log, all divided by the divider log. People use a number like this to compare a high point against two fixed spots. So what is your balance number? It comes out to 2.11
